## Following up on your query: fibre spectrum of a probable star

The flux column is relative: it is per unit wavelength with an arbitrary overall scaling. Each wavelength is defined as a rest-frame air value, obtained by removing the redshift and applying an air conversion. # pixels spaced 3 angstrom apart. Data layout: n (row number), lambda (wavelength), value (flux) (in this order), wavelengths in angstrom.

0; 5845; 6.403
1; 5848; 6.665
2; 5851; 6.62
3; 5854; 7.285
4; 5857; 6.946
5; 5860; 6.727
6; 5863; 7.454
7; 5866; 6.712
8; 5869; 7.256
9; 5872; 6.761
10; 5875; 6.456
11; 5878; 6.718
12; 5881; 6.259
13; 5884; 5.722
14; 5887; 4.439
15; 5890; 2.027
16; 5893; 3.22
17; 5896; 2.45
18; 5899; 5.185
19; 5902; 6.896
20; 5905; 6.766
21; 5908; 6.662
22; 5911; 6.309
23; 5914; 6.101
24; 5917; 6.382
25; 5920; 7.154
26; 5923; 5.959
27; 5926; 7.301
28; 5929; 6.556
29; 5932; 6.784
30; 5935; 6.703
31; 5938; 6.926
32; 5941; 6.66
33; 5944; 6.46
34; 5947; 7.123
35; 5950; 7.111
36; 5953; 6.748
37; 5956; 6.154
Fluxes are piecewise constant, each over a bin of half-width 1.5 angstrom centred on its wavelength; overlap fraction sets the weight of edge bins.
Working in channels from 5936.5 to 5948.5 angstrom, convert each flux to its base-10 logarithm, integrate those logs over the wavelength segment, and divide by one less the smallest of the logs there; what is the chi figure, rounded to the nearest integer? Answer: 53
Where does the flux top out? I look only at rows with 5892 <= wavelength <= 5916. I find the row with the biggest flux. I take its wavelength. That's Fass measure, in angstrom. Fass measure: 5902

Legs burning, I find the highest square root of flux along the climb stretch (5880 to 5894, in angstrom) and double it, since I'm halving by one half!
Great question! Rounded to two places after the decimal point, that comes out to 5.00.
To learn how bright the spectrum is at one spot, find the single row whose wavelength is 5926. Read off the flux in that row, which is 7.301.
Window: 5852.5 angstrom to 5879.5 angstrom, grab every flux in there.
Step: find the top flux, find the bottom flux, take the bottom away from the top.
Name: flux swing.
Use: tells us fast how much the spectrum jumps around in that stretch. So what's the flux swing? 1.0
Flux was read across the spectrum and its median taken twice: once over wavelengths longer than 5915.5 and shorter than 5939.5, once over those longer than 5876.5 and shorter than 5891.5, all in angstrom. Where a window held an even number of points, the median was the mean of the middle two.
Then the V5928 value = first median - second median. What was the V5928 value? 1.0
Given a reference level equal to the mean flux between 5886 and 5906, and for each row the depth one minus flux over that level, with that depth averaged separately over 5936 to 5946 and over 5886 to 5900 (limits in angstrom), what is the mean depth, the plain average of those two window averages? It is -0.15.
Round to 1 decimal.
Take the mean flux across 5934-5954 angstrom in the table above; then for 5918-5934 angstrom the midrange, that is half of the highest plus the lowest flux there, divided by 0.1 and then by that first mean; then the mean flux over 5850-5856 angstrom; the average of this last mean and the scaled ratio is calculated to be 8.3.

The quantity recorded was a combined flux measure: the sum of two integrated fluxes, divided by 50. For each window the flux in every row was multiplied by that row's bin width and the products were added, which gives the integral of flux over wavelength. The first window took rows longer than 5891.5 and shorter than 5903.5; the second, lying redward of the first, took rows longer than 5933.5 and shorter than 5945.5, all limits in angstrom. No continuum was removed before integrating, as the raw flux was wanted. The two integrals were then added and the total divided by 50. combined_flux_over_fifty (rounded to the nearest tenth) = 2.7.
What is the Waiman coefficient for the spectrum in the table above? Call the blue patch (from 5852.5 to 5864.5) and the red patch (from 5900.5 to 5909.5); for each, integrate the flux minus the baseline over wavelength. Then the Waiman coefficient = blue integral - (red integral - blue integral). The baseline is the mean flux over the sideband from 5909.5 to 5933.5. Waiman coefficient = 11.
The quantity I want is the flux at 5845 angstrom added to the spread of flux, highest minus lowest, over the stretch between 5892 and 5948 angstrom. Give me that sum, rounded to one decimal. 11.3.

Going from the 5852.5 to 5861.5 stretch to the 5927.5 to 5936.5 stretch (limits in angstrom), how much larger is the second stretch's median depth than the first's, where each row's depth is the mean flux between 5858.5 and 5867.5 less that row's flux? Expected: 0.2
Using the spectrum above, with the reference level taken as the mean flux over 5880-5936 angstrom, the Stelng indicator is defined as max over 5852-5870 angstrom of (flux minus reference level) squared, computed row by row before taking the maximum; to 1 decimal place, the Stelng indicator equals 3.0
